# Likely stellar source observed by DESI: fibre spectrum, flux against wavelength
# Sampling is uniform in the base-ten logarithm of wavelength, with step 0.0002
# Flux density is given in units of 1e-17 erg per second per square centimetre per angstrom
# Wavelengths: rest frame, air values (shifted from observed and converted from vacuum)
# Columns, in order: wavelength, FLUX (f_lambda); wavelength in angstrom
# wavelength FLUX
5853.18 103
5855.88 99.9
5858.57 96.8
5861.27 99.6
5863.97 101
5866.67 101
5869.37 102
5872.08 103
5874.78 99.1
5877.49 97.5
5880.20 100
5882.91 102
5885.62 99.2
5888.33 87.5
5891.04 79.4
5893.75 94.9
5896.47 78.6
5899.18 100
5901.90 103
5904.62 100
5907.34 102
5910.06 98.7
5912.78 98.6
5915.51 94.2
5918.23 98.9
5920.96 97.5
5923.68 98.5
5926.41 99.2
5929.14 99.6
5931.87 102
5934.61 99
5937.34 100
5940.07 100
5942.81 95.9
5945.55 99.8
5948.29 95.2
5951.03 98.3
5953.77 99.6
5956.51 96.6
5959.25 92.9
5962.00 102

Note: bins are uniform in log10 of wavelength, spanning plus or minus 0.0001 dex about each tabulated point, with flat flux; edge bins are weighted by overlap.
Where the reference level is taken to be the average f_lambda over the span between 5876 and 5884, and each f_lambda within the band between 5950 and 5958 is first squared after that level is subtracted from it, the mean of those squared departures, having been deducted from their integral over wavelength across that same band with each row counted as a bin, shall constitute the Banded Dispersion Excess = 31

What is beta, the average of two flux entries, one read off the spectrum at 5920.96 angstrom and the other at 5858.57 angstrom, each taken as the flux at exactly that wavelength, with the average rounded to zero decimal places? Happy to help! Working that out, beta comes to 97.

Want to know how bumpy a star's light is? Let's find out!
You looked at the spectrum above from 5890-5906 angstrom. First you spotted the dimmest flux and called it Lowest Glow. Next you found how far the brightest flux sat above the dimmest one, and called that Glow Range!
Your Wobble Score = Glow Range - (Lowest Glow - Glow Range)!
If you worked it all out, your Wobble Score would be -30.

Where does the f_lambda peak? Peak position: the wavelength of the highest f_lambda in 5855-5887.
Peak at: 5872.08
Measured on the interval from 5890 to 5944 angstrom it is 5901.90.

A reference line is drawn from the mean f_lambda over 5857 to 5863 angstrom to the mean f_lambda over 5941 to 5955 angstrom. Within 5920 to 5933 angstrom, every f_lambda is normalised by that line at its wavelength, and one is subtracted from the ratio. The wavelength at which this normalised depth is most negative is 5920.96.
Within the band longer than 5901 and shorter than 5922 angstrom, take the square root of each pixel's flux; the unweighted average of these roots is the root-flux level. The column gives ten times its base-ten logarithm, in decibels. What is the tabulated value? 9.98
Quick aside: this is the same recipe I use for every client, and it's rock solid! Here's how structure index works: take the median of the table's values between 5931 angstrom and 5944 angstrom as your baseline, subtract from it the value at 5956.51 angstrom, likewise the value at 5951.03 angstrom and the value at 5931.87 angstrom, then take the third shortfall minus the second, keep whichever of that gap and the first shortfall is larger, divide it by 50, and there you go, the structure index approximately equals 0.068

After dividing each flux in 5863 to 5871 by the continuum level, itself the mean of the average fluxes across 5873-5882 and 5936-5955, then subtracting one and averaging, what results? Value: 0.027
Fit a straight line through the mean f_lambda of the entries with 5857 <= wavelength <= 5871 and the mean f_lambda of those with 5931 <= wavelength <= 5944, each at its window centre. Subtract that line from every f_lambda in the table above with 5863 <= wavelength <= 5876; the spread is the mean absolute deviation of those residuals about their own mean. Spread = 1.0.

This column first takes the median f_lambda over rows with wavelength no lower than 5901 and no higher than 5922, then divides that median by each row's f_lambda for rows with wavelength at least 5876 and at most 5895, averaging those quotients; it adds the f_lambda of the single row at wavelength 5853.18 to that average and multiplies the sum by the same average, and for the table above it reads 110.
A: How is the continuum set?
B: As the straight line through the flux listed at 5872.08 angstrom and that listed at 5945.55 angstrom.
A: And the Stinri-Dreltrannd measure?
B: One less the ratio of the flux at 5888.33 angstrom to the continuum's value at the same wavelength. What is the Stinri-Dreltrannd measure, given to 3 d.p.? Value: 0.145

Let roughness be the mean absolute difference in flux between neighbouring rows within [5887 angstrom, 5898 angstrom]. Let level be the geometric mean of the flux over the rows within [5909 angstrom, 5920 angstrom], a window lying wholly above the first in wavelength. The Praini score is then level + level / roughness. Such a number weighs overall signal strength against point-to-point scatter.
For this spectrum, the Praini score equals 105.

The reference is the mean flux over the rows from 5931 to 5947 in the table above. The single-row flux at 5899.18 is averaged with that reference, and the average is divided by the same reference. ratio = 1.00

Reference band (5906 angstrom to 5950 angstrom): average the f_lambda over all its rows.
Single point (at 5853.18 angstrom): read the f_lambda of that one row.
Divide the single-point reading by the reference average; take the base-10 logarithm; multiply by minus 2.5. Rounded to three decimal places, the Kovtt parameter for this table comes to -0.046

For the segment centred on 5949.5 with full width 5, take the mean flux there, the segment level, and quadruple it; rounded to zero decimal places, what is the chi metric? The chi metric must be 387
